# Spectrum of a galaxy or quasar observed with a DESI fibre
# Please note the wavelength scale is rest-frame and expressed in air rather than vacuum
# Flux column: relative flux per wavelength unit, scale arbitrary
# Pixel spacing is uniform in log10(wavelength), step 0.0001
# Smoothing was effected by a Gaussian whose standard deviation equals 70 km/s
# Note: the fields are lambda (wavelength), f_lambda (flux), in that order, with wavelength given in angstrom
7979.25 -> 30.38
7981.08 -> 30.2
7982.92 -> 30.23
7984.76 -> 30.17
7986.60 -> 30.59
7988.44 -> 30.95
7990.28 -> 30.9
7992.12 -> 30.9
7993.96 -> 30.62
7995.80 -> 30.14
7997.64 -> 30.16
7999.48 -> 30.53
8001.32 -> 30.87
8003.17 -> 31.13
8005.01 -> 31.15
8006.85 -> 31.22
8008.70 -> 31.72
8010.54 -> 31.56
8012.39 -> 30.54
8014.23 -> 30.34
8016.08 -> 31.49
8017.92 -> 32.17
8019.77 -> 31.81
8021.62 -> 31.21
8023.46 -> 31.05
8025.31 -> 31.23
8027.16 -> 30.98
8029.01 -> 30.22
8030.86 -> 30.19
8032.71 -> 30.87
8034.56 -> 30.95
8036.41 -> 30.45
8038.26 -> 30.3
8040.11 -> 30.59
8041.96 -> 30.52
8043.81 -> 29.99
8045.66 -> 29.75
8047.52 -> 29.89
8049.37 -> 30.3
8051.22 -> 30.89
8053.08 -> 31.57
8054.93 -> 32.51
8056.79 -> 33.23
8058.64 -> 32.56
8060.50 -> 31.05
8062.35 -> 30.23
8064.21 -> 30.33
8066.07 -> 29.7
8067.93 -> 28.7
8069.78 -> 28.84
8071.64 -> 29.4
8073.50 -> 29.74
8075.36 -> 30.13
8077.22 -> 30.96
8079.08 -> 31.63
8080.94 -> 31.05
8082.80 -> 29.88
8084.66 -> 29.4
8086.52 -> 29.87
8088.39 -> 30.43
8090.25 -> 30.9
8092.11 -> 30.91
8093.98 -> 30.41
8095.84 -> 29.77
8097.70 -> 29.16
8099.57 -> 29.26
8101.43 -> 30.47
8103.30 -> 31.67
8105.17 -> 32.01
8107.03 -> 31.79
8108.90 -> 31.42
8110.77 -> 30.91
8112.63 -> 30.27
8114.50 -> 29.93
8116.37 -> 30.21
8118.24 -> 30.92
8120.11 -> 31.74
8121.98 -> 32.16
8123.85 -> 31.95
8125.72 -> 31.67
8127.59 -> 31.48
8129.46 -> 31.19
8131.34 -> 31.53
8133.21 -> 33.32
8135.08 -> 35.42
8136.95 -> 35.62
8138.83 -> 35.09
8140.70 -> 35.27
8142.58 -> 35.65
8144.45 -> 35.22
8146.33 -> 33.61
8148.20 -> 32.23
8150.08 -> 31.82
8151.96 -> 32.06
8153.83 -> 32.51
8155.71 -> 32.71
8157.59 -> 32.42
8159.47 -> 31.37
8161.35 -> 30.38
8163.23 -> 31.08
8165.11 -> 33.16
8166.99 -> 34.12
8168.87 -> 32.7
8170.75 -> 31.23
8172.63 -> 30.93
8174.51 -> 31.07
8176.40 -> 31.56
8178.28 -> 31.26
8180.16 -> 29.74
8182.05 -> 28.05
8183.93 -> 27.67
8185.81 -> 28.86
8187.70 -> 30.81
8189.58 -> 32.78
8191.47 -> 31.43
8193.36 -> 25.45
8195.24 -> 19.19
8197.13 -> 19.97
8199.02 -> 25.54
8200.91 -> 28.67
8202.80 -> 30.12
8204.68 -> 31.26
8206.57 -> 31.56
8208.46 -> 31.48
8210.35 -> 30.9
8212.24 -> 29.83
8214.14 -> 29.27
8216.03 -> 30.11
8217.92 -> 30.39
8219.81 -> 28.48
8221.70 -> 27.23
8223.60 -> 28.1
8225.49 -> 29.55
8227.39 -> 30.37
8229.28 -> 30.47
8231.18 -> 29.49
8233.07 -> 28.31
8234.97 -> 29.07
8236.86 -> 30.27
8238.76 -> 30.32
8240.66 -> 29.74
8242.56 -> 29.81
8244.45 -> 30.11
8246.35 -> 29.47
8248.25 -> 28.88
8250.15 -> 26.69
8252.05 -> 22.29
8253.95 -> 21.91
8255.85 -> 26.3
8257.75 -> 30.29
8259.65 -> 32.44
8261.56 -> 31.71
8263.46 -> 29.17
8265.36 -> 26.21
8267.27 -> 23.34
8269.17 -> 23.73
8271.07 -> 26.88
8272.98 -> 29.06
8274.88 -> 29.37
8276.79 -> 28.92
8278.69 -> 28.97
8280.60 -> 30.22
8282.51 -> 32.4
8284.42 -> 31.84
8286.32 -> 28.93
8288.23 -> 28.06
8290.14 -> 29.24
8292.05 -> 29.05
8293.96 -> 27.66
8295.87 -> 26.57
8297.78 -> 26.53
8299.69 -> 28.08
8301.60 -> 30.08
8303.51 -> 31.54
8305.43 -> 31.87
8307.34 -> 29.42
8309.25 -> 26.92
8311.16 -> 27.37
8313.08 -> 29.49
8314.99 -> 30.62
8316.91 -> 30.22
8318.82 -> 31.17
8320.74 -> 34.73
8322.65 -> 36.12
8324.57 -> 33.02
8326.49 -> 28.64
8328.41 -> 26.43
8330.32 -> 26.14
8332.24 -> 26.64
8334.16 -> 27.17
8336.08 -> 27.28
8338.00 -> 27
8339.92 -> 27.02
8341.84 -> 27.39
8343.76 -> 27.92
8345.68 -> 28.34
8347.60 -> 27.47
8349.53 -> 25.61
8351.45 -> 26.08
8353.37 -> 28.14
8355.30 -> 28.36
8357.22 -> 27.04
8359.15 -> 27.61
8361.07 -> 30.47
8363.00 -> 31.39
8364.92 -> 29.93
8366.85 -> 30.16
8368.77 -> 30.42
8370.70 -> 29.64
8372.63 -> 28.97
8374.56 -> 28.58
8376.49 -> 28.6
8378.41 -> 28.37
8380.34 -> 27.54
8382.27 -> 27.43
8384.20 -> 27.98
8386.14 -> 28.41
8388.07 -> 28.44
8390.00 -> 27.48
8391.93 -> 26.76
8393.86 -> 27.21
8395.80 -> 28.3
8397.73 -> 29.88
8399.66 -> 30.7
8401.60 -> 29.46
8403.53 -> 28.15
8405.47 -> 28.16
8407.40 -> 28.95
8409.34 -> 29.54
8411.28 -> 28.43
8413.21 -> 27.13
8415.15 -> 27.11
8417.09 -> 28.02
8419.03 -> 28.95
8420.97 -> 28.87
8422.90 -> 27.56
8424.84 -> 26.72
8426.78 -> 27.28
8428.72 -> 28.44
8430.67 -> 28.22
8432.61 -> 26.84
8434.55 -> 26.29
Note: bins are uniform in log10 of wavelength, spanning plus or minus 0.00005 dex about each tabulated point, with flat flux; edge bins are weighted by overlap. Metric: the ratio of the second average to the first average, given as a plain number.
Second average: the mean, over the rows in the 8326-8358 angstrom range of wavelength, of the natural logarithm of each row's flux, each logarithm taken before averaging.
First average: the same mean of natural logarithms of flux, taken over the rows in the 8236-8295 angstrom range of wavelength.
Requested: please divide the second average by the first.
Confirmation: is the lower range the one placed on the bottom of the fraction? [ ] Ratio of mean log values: 0.988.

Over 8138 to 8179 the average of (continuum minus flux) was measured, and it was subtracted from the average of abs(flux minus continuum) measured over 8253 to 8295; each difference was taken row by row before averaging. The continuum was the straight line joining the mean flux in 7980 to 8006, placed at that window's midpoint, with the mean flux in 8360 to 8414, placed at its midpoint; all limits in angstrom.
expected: 4.8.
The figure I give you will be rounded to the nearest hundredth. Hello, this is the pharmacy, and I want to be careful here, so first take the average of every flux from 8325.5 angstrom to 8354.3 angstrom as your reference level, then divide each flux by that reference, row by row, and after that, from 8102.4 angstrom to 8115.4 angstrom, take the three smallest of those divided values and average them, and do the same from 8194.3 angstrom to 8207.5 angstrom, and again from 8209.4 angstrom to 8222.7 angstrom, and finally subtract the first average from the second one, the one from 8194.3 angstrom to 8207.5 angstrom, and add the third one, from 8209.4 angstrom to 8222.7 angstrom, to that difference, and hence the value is 0.72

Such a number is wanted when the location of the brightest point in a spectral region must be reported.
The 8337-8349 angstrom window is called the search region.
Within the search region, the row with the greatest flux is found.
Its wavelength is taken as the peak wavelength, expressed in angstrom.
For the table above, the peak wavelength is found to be 8345.68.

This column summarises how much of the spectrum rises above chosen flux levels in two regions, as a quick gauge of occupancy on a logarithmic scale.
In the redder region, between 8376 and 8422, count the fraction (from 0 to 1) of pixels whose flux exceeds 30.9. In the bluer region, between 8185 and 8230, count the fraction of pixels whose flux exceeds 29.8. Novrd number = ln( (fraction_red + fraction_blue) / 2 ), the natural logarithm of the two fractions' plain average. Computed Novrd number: -1.31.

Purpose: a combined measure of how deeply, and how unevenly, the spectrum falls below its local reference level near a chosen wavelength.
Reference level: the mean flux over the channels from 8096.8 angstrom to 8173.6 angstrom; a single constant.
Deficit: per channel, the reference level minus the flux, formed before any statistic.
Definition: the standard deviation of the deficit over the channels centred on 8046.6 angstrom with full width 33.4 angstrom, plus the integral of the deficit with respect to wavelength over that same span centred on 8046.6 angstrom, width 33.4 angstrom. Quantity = 43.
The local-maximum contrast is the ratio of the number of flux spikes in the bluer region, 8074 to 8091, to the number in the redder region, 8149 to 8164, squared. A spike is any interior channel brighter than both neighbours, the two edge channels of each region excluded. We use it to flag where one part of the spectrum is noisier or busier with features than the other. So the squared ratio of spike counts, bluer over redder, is 1.0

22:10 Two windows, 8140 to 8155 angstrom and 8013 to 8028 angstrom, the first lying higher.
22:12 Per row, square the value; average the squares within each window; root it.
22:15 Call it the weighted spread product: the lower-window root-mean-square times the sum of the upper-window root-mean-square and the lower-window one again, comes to 2030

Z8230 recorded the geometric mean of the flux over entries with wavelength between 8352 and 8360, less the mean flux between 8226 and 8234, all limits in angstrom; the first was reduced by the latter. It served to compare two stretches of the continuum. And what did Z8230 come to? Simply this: -1.9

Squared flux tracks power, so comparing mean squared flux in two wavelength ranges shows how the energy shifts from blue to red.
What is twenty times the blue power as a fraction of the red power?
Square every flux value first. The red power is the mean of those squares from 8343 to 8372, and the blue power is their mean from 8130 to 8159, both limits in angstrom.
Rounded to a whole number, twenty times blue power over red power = 28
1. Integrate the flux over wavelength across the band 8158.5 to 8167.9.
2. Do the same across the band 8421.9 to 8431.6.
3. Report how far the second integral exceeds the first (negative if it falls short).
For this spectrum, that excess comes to -33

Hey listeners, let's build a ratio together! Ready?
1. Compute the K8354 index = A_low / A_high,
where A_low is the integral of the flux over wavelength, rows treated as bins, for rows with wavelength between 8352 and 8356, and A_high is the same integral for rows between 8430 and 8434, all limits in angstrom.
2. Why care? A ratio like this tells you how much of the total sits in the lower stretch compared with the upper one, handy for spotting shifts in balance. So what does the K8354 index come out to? 1.02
